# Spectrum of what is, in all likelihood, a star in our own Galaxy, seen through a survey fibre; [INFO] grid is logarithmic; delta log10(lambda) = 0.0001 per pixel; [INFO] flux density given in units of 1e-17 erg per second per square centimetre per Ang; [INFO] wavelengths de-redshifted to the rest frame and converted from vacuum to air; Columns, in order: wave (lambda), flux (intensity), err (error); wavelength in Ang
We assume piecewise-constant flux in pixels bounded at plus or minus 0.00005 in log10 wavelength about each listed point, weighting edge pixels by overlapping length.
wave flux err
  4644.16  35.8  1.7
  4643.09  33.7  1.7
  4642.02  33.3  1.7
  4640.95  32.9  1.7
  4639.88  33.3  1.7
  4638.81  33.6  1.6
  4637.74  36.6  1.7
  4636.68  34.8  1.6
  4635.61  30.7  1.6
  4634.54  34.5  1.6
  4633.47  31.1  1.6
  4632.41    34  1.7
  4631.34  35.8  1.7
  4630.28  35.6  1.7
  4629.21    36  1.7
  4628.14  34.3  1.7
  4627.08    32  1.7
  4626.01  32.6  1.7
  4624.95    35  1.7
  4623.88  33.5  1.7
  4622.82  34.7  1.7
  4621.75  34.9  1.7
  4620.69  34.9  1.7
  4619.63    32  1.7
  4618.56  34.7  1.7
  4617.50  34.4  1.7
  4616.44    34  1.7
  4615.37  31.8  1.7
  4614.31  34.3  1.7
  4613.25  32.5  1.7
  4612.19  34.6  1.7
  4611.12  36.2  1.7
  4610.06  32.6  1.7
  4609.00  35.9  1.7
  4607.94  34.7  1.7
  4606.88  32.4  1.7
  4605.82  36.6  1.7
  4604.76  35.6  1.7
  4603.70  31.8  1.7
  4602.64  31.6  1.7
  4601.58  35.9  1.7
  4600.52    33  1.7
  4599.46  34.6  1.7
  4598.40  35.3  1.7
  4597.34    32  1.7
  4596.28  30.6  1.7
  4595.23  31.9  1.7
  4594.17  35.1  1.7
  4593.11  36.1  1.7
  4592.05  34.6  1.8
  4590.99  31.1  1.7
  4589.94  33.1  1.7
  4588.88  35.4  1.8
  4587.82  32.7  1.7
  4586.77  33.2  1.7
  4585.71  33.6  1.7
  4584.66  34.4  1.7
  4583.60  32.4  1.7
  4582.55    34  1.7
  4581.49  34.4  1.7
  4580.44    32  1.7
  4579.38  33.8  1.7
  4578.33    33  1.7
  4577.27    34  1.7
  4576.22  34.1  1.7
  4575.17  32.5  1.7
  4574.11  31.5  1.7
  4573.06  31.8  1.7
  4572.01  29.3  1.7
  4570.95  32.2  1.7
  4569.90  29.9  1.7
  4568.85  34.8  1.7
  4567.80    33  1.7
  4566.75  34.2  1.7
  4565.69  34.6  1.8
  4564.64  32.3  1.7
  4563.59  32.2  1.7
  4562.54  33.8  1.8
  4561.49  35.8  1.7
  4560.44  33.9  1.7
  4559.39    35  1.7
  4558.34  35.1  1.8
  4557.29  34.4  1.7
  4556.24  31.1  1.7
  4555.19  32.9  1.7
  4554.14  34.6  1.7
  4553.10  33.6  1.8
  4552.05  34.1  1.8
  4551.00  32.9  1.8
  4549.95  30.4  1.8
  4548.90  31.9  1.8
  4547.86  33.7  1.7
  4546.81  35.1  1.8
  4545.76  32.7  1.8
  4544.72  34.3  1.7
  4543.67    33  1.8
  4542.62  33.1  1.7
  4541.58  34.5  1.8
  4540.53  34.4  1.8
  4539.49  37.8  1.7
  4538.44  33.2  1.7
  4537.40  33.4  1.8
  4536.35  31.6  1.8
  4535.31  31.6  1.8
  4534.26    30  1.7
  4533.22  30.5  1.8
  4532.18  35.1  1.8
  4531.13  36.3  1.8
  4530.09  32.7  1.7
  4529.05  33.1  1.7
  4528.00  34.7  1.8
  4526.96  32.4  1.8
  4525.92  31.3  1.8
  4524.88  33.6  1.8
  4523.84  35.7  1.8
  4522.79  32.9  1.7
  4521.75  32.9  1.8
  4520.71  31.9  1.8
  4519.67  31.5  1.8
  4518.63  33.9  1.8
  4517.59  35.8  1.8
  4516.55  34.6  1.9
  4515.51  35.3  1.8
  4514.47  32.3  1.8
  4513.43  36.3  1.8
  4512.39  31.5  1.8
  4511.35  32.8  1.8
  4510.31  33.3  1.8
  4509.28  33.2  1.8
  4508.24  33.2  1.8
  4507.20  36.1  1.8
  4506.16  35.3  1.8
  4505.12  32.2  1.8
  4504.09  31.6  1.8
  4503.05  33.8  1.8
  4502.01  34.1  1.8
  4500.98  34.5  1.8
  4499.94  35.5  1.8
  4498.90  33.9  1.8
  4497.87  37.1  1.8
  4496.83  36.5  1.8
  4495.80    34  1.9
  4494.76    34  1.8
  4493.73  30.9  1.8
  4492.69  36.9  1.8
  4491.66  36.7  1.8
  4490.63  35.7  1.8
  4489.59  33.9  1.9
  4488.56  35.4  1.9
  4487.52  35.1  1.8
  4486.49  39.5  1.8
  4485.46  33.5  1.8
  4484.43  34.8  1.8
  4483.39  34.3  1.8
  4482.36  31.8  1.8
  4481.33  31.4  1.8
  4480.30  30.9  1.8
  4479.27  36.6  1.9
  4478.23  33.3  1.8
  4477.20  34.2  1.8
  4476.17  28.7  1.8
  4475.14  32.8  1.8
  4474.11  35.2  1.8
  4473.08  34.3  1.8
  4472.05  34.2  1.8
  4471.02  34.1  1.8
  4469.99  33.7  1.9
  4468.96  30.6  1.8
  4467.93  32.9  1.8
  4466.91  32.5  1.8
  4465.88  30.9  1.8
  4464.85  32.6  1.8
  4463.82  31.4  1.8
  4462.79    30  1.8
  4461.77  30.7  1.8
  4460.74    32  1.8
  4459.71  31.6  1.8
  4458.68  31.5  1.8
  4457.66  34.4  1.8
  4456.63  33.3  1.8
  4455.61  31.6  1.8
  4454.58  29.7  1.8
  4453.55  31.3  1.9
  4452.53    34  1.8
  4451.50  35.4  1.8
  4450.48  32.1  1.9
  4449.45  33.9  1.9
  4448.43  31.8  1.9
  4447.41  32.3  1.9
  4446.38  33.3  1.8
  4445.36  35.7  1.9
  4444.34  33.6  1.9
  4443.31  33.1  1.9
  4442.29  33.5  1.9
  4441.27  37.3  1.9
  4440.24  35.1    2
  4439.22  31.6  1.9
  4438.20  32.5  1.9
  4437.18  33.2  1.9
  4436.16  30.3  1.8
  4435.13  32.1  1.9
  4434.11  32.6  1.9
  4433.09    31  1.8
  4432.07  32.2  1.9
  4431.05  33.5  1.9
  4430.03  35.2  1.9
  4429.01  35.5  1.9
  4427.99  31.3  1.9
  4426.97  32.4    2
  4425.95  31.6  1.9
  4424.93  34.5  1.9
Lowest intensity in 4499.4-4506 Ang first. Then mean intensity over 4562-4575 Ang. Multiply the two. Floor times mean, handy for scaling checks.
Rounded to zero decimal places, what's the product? 1026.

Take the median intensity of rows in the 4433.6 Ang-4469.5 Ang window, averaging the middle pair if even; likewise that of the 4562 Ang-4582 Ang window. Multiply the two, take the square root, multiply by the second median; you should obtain 1081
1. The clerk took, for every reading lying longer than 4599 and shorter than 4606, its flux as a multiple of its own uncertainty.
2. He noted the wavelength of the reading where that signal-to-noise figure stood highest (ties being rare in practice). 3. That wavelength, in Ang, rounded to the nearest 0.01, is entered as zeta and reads 4605.82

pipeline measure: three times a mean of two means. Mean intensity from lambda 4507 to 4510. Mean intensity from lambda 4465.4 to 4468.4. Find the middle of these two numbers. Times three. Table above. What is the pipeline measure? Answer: 99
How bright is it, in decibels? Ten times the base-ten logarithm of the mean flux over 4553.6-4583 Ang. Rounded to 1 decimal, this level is 15.2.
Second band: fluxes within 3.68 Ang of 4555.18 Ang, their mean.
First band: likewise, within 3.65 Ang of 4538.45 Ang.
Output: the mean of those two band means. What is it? 33.7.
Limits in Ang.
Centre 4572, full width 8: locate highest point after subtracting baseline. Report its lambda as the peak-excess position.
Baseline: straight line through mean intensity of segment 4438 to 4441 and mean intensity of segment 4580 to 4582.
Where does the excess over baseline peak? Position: 4568.85 Ang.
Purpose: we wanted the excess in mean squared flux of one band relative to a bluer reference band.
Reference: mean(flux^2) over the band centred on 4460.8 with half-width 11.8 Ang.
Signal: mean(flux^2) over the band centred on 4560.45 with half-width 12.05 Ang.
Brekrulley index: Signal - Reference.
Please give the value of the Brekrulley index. 51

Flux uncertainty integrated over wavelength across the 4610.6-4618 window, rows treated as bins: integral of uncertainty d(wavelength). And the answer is 12.6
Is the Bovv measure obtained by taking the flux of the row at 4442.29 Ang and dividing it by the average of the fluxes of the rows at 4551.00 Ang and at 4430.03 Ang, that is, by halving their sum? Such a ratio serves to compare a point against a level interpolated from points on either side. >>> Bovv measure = 0.98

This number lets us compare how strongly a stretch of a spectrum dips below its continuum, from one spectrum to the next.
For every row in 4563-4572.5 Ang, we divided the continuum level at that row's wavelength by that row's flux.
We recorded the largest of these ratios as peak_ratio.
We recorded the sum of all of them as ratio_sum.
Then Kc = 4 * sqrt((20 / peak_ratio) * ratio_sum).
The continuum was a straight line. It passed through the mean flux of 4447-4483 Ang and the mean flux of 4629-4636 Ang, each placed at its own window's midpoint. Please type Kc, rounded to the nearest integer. 51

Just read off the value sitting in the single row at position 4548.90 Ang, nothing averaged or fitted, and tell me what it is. 31.9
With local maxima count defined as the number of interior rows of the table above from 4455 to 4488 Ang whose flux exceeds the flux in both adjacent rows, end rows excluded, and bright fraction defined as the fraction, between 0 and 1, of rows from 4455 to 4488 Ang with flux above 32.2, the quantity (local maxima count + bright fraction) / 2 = 4.80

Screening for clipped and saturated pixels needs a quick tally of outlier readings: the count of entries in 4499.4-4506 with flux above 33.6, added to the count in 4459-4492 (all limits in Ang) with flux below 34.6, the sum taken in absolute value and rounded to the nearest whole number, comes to 28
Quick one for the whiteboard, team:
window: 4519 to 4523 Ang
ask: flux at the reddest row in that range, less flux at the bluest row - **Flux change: 1.4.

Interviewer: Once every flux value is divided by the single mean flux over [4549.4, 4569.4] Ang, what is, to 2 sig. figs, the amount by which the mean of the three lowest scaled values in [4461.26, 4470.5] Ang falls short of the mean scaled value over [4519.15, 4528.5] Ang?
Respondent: 0.076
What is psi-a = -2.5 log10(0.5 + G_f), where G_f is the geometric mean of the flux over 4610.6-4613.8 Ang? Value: -3.86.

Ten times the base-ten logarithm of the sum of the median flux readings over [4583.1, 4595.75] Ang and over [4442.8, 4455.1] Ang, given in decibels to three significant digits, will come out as 18.2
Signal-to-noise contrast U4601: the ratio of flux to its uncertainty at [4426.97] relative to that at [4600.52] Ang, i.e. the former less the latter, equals -3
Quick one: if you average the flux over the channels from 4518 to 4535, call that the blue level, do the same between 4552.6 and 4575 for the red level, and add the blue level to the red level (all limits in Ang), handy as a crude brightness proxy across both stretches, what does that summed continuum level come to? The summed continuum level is 66.2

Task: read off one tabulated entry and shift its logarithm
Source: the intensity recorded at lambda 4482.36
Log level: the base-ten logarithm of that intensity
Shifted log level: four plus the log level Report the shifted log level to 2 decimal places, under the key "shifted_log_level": 5.50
